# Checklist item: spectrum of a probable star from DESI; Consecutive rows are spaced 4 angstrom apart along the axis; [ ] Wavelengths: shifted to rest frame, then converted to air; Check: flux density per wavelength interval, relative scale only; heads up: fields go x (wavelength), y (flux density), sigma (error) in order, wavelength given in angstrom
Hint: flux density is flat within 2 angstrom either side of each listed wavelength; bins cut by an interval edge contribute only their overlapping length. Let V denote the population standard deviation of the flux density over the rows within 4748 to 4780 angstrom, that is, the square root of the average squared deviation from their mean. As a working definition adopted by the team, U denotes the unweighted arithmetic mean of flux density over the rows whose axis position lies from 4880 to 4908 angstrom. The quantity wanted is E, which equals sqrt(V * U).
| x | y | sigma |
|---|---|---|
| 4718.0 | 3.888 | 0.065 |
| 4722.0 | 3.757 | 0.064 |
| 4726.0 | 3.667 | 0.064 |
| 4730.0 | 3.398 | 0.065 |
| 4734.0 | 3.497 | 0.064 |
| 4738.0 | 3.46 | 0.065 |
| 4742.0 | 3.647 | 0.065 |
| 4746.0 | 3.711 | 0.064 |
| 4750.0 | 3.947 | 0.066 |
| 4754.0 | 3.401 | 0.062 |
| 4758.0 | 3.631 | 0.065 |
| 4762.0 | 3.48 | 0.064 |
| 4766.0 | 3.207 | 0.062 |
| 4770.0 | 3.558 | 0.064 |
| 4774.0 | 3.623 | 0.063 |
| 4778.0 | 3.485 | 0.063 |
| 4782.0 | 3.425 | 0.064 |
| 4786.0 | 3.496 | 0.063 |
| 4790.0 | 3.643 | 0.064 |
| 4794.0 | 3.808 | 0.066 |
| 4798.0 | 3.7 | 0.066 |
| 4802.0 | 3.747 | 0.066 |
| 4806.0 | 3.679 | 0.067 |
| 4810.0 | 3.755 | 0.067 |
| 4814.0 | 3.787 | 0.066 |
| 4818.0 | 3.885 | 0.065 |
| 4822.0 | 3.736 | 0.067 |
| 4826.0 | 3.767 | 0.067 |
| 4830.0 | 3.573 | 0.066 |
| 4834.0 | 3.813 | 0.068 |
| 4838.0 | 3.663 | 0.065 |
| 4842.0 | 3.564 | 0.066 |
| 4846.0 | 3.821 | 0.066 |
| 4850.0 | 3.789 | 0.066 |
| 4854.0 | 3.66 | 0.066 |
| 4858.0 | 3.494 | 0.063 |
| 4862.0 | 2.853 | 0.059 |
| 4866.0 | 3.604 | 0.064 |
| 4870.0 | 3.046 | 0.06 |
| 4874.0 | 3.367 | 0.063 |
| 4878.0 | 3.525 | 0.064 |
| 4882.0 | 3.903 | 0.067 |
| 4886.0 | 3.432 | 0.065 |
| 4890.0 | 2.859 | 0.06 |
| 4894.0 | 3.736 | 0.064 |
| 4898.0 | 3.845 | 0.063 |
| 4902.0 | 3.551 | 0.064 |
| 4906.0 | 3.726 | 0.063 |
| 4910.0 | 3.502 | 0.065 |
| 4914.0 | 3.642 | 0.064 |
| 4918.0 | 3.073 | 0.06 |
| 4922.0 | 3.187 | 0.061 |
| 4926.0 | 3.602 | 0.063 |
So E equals 0.84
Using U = 3.58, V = 0.199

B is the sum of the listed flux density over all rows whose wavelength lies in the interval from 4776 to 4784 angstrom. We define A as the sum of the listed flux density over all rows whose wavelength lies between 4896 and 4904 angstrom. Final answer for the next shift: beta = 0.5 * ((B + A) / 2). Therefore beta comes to 3.58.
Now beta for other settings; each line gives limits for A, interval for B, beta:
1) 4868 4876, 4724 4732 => 3.37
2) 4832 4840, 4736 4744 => 3.65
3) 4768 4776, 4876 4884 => 3.65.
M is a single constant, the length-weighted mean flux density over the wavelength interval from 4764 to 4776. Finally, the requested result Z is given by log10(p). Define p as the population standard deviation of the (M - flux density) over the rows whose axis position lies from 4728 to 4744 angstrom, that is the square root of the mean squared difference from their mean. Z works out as -1.04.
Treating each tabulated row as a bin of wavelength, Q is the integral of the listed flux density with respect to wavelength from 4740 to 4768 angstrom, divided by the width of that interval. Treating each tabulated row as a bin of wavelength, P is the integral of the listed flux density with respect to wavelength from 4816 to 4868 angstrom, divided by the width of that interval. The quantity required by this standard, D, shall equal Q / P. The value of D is 0.98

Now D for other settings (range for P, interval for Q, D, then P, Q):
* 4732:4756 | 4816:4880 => 0.99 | 3.61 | 3.57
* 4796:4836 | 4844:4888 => 0.93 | 3.74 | 3.50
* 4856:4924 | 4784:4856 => 1.08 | 3.43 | 3.72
